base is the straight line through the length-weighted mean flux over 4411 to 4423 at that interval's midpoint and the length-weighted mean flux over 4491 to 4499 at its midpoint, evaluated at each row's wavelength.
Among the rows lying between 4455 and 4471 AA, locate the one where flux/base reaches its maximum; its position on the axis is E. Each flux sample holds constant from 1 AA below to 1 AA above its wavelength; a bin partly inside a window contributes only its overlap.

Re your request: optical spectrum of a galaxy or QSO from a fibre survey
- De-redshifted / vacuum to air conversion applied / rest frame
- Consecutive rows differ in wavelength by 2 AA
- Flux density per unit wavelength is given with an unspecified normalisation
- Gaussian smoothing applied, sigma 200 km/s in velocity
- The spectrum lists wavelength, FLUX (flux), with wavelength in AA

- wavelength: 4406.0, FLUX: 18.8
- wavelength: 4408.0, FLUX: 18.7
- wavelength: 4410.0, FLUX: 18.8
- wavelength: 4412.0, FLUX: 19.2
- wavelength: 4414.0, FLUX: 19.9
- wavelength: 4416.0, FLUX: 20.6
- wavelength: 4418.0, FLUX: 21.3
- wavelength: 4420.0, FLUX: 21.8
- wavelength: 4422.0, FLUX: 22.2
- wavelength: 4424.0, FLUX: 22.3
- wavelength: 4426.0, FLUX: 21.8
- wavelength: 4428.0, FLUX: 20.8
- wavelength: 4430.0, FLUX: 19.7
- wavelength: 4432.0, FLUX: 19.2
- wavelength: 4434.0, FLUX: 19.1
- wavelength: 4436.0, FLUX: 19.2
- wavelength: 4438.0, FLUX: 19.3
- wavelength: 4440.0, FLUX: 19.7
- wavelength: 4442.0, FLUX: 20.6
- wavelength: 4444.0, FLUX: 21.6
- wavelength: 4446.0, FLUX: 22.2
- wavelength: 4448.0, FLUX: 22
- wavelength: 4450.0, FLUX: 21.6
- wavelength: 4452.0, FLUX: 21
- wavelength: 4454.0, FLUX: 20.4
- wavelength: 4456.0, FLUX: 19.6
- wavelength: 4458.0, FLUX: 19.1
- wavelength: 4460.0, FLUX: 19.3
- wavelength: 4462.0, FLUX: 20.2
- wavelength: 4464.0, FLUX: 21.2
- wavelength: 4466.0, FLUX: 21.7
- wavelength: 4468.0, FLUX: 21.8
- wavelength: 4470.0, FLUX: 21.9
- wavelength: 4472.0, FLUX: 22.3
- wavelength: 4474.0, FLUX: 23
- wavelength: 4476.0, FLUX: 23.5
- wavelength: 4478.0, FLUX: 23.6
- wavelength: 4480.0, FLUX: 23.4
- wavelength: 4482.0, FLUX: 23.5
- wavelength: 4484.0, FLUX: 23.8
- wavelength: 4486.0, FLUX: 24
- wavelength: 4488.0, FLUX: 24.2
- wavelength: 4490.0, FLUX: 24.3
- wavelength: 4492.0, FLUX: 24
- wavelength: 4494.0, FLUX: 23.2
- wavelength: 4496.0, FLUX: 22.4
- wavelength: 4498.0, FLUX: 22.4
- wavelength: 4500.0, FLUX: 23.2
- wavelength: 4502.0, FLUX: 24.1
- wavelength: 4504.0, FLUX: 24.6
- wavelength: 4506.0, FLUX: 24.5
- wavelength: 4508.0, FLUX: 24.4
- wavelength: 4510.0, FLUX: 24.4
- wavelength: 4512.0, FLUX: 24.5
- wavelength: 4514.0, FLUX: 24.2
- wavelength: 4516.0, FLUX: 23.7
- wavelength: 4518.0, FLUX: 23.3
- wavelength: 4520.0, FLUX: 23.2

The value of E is 4470.0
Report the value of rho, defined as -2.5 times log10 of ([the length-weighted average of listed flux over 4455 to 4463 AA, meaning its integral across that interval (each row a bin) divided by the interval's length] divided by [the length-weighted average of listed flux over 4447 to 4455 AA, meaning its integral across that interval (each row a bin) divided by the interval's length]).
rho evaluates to 0.09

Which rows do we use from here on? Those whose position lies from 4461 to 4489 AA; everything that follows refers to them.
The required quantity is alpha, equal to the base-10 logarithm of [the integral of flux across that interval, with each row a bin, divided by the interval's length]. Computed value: 1.36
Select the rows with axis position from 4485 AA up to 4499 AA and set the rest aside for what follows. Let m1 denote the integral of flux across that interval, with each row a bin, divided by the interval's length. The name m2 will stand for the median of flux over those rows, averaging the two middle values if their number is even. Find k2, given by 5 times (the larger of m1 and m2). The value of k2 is 120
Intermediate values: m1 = 23.5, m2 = 24.0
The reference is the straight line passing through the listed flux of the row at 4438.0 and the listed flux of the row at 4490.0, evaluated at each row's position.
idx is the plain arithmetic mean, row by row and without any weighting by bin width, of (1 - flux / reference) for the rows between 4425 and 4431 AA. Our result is -0.13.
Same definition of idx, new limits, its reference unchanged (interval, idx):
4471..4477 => -0.01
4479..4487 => 0.00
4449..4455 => -0.02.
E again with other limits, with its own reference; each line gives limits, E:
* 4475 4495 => 4490.0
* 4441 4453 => 4446.0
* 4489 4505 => 4490.0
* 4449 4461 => 4450.0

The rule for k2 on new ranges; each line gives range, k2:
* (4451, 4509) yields 116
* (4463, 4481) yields 112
